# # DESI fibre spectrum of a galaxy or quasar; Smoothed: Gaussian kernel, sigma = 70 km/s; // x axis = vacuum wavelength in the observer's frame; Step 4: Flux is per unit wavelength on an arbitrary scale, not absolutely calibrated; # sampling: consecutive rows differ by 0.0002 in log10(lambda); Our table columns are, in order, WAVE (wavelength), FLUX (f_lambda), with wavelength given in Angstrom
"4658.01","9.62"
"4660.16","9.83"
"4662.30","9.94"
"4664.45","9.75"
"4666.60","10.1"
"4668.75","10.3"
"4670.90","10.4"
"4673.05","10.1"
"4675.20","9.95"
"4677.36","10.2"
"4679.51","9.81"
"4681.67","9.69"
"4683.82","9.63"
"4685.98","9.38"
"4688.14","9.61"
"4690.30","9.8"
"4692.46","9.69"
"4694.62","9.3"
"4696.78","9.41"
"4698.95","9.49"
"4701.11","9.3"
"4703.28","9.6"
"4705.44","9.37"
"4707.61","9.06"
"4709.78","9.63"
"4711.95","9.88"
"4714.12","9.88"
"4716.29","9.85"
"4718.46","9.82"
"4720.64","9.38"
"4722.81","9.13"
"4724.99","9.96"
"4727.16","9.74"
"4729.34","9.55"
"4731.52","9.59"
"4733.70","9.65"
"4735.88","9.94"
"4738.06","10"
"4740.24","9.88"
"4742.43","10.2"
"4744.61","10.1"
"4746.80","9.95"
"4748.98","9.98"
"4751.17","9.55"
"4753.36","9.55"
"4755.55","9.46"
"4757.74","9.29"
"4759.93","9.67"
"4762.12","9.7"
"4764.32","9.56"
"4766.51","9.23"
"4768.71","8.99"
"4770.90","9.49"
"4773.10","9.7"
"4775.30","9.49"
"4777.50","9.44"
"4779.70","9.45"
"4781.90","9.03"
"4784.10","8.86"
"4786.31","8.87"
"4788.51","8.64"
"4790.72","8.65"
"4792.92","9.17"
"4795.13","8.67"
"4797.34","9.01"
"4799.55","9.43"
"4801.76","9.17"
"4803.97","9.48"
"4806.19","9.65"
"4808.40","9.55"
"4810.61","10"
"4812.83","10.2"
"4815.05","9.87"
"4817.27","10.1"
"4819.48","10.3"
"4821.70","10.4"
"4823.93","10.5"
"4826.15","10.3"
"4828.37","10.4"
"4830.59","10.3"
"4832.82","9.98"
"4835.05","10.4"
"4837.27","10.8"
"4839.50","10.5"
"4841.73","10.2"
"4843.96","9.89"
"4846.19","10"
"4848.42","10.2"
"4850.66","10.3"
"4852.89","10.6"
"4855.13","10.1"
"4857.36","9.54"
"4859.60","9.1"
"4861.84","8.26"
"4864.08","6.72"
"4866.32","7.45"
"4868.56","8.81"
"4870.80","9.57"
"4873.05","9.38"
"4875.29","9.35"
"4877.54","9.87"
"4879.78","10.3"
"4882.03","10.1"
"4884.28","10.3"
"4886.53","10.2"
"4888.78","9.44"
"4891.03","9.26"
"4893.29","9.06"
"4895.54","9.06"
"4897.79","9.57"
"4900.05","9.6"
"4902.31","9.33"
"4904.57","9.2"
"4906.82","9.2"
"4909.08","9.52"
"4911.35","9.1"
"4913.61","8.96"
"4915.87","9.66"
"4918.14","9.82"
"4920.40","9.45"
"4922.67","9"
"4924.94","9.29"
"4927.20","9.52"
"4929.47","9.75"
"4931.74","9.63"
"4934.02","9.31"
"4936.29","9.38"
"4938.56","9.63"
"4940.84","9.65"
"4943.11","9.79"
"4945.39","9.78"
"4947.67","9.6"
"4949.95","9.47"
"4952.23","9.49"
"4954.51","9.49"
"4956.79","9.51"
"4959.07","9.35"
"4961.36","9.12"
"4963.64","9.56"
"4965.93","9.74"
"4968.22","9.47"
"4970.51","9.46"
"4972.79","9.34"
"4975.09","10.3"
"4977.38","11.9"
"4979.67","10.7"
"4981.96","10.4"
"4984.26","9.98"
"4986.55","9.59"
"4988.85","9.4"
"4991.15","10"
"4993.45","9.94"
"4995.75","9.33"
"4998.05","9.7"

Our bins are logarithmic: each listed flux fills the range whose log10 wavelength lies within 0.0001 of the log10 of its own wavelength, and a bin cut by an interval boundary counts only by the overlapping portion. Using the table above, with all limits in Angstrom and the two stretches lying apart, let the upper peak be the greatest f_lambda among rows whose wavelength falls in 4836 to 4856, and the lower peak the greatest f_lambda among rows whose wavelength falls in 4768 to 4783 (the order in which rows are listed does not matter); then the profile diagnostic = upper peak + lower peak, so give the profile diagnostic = 20.5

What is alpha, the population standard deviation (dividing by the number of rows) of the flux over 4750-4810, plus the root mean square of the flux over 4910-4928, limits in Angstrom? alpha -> 9.7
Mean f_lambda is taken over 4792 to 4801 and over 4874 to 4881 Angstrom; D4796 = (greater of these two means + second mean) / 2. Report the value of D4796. 9.8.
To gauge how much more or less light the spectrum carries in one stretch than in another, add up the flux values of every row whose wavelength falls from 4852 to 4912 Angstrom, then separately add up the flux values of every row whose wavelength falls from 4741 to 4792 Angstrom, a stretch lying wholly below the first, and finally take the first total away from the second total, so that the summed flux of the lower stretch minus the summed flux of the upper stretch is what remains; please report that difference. -35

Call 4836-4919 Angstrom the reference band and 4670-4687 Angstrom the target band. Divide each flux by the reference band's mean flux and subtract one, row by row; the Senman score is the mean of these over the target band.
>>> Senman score 0.039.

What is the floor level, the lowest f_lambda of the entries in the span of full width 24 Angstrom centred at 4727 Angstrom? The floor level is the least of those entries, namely 9.13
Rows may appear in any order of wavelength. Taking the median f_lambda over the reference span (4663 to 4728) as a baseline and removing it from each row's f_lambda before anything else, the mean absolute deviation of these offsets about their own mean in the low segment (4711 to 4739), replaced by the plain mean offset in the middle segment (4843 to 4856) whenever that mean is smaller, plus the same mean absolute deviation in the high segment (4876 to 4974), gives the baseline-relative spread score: 0.4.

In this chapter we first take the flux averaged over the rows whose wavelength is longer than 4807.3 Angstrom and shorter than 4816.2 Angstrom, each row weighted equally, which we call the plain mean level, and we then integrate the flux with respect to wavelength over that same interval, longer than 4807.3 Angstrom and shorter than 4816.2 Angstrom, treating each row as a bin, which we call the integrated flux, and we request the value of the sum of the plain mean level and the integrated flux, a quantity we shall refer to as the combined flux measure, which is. 98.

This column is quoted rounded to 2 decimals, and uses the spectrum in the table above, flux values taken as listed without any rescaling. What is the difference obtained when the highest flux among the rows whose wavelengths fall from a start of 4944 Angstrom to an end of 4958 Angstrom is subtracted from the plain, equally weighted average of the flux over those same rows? -0.22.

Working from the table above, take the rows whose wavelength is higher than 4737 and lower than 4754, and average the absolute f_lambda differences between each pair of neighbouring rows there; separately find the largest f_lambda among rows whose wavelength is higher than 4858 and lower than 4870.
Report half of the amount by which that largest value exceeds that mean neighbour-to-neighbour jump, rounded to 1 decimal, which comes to 4.5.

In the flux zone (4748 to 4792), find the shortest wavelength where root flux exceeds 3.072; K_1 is 4748.98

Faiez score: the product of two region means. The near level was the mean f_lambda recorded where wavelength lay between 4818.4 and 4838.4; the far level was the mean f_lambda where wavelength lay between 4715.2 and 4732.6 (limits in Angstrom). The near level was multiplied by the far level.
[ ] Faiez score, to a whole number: 100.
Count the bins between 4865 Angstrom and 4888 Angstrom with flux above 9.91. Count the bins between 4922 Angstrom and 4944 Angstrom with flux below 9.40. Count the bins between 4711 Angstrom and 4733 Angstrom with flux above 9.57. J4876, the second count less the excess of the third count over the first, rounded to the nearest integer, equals 1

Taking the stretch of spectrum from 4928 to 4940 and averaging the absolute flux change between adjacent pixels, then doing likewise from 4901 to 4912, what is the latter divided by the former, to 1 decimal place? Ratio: 1.1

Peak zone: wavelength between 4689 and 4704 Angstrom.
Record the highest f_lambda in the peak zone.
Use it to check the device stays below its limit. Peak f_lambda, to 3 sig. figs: 9.80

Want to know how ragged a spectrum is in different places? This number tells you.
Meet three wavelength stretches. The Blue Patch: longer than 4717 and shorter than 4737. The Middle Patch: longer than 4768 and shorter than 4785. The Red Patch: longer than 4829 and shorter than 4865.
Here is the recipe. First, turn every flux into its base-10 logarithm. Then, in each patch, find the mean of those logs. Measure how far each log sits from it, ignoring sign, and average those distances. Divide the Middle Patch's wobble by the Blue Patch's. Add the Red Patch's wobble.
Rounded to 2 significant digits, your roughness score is 1.4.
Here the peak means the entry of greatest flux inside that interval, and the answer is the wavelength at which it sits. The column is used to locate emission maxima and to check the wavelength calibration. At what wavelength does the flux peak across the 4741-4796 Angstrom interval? 4742.43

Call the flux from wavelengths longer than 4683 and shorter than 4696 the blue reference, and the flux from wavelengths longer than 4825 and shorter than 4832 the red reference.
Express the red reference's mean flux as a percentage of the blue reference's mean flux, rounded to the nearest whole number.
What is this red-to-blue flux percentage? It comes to 108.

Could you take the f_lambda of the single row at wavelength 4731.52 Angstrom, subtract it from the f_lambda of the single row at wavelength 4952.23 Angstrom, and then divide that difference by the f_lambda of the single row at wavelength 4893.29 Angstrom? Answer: -0.01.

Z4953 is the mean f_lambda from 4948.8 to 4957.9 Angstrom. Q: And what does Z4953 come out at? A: 9.5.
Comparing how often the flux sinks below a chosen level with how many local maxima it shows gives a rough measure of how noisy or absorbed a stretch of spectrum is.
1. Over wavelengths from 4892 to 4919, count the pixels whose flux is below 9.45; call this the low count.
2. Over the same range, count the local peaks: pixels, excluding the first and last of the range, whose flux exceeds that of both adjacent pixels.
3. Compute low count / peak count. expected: 3.50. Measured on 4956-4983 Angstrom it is 1.50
